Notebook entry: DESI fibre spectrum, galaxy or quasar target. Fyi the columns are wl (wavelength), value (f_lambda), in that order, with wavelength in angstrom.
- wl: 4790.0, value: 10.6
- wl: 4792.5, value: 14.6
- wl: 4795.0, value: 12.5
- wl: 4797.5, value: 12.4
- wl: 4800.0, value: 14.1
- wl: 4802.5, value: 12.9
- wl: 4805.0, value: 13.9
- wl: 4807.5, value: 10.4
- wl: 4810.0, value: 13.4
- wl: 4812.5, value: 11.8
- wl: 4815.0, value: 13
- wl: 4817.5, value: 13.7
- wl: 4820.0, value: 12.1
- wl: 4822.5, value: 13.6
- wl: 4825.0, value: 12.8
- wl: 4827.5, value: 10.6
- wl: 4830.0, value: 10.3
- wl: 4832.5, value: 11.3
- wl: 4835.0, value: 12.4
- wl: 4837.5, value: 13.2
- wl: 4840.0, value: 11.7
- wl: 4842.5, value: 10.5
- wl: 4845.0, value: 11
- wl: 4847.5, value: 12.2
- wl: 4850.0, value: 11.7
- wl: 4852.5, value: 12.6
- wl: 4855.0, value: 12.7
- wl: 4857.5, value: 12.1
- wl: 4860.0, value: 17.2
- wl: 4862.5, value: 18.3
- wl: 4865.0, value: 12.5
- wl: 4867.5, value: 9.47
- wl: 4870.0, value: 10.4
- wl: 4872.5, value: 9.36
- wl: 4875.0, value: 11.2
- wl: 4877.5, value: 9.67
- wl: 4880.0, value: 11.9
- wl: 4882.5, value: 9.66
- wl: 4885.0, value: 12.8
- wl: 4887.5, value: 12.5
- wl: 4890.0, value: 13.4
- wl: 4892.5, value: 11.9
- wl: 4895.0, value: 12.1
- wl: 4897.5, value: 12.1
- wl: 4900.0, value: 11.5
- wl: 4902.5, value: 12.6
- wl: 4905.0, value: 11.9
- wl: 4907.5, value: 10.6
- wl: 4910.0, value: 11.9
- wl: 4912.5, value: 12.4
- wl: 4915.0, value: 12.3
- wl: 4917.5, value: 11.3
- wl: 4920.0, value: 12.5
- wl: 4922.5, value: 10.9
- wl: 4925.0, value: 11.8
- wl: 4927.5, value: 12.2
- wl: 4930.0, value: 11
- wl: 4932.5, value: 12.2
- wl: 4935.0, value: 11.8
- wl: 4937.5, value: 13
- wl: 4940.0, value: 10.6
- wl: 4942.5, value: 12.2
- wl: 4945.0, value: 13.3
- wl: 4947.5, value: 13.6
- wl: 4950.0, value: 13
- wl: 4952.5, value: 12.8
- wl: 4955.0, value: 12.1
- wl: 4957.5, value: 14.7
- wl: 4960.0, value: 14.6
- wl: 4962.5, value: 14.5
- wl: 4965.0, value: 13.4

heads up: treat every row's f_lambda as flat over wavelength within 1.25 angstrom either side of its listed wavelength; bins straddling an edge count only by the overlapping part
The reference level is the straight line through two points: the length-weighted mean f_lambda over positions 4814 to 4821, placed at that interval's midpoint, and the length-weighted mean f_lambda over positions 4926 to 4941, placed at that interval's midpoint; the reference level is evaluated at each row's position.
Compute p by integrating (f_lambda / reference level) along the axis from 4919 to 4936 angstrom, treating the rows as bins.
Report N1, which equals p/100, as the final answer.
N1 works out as 0.168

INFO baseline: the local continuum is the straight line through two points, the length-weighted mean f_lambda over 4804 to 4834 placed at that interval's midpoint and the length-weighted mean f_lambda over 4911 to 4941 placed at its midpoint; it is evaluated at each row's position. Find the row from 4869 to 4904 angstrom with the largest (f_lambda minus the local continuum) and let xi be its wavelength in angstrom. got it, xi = 4890.0 angstrom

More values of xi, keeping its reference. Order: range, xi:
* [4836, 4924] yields 4862.5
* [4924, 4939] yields 4937.5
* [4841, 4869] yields 4862.5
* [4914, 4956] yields 4947.5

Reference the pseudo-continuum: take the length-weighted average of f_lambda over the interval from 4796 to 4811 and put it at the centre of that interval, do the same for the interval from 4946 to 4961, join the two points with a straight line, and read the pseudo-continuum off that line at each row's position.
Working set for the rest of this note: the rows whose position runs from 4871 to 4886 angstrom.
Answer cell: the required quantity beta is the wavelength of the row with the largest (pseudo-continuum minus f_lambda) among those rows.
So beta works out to 4872.5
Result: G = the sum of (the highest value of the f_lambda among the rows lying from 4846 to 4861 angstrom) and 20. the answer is 37.2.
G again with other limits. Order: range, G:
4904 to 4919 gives 32.4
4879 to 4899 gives 33.4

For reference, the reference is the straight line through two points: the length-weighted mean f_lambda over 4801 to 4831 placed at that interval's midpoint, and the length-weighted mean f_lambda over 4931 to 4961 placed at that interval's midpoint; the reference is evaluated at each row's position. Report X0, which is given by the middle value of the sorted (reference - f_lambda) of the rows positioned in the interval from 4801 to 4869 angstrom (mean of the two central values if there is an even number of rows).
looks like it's 0.06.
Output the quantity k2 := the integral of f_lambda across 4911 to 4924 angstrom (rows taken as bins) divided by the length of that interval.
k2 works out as 11.9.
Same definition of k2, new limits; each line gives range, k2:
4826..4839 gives 11.6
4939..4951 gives 12.6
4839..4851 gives 11.4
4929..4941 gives 11.8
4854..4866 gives 14.6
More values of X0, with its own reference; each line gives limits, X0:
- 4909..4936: 0.79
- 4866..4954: 0.70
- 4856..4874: 0.43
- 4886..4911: 0.64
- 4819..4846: 0.78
